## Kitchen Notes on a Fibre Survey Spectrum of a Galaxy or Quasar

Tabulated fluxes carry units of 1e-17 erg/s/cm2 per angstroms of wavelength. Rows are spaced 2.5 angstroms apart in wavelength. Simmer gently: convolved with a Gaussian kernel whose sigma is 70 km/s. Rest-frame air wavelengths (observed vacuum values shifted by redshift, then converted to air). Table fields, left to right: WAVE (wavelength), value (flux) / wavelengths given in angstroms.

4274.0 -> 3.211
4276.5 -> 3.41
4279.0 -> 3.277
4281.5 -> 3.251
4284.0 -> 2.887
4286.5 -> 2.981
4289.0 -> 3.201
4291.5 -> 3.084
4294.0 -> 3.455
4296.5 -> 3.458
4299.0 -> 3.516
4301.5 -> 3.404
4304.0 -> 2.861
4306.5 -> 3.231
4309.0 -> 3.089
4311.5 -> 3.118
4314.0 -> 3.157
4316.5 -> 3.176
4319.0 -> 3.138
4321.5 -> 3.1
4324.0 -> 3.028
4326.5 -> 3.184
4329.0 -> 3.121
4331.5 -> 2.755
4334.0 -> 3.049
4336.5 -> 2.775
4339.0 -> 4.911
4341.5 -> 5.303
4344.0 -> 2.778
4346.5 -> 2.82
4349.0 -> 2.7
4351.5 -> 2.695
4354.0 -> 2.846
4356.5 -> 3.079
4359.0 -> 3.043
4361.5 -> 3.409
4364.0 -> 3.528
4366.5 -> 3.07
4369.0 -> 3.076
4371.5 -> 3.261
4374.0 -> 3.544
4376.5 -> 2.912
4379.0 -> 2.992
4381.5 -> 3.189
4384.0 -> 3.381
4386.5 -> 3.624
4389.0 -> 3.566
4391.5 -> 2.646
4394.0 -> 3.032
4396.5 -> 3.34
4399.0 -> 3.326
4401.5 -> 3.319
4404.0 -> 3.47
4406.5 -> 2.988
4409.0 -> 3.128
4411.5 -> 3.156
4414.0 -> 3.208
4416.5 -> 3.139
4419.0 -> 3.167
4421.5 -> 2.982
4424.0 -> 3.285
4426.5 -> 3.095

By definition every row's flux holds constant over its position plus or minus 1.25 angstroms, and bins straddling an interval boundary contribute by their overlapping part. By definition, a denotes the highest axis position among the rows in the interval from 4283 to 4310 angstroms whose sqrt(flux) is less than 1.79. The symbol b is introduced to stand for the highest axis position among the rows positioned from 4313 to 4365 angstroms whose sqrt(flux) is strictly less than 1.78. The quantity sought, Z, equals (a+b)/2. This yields 4334.0 angstroms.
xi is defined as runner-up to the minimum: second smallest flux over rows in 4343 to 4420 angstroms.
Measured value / 2.695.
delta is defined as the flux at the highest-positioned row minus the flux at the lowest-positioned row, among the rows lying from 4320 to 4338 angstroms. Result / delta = -0.3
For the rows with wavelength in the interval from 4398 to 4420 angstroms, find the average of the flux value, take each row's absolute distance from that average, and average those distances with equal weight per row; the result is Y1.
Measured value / 0.11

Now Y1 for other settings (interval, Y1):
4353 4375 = 0.20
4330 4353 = 0.80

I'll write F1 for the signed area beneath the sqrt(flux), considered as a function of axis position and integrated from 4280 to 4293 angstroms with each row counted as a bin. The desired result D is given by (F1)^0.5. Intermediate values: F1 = 22.9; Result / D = 4.78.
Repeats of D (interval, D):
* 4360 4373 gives 4.85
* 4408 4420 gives 4.62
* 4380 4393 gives 4.85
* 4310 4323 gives 4.80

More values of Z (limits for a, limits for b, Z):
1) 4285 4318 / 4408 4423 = 4369.0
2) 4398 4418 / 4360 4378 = 4396.5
